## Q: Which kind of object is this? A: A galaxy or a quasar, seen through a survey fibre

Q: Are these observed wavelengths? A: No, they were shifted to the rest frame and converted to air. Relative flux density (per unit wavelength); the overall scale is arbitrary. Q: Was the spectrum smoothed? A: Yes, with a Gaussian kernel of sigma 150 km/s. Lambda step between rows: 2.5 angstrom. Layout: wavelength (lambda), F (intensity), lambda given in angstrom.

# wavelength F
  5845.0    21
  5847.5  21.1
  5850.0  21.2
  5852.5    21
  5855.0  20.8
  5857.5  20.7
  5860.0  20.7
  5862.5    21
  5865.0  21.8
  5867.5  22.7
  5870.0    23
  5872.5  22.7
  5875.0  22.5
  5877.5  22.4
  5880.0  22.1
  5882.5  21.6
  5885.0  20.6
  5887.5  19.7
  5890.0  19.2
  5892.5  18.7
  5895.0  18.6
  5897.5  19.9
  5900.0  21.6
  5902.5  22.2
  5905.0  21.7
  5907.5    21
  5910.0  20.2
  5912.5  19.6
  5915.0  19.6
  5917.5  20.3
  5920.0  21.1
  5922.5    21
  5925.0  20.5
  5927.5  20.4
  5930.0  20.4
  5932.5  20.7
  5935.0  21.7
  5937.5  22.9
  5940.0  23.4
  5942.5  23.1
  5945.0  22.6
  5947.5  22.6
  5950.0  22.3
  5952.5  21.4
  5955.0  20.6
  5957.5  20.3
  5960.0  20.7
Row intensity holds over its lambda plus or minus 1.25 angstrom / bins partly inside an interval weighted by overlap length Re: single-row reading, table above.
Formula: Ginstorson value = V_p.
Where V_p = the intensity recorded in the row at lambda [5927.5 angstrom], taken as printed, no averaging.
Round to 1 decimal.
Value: 20.4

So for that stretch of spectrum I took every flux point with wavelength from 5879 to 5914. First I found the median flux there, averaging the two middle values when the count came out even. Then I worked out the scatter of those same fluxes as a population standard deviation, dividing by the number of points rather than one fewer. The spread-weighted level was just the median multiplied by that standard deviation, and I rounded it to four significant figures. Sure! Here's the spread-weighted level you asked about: 24.38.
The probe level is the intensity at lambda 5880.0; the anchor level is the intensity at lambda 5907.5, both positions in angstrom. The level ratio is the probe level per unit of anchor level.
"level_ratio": 1.05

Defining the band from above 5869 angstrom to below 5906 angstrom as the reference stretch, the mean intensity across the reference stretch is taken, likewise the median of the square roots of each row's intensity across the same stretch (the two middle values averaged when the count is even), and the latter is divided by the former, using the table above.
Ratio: 0.220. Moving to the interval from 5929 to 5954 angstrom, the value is 0.214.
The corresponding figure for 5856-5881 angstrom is 0.215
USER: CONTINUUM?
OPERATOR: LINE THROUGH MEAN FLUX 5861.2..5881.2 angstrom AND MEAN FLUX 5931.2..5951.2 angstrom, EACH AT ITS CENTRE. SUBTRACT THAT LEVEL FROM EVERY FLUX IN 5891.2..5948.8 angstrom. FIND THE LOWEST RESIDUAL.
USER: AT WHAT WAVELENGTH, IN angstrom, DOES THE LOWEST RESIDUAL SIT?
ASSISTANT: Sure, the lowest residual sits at 5895.0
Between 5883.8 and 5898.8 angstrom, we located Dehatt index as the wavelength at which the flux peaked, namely 5885.0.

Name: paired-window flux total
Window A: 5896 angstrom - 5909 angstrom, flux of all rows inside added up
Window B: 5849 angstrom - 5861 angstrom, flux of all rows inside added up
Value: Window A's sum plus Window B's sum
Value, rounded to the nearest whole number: 211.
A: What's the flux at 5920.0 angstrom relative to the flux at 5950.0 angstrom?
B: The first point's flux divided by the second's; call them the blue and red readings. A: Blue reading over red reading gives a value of 0.95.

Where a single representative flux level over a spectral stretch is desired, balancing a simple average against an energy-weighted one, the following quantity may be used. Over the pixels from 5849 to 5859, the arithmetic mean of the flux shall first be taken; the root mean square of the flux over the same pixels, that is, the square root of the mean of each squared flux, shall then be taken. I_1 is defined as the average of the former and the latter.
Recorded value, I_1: 20.9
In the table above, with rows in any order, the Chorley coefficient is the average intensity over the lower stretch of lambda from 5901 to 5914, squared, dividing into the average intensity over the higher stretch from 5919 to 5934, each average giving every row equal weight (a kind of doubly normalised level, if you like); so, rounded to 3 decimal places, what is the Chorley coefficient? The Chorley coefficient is 0.047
